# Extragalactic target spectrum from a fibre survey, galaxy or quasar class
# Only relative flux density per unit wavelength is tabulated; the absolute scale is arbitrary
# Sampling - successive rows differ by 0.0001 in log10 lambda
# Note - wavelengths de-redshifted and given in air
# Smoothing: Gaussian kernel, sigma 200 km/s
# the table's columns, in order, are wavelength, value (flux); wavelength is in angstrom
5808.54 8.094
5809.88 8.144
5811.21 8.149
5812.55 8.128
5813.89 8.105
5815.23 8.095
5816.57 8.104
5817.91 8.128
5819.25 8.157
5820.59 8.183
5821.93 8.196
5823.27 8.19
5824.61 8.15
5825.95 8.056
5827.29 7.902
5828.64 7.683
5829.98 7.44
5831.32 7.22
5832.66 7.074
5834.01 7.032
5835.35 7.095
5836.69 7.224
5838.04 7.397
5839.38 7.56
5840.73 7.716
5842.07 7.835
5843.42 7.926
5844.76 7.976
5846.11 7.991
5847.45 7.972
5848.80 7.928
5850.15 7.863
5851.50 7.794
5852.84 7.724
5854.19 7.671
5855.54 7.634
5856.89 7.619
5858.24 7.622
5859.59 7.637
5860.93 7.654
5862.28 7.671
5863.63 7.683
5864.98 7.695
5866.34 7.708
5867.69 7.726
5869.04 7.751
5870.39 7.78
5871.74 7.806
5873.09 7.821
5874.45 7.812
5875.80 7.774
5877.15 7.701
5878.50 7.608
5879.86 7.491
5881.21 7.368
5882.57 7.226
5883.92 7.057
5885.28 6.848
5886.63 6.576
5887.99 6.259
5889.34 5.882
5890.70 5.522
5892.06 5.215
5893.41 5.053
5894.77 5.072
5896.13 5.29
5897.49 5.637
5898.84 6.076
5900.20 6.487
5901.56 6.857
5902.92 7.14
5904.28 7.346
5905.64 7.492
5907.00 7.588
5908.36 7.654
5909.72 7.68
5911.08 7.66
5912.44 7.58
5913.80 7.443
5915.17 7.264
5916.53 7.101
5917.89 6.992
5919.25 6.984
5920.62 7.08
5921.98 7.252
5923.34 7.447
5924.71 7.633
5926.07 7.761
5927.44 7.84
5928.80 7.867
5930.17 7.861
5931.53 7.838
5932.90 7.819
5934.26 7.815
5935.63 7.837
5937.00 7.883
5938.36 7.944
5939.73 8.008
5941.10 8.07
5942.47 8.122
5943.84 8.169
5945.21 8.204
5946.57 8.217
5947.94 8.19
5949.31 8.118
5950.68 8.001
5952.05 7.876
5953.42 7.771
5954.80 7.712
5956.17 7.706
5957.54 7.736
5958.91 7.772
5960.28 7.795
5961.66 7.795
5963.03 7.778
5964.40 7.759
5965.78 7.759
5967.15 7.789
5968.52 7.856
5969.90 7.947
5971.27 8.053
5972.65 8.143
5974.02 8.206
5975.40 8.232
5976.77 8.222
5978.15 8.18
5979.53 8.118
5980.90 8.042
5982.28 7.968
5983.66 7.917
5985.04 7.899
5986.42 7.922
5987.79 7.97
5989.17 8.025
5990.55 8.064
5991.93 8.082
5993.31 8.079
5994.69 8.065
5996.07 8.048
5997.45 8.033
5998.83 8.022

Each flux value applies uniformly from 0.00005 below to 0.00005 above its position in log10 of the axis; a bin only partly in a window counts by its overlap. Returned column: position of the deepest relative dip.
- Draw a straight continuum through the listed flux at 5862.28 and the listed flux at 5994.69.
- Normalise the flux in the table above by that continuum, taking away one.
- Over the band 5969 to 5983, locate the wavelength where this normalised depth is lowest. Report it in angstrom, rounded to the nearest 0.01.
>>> 5982.28 angstrom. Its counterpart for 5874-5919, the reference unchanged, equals 5893.41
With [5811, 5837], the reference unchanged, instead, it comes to 5834.01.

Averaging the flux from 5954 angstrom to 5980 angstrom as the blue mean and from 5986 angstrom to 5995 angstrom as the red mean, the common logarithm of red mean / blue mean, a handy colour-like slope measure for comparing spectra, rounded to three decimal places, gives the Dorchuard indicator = 0.006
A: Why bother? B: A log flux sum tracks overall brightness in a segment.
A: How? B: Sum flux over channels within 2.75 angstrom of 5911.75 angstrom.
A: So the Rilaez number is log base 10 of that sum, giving 1.48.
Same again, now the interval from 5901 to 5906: 1.46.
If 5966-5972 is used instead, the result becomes 1.50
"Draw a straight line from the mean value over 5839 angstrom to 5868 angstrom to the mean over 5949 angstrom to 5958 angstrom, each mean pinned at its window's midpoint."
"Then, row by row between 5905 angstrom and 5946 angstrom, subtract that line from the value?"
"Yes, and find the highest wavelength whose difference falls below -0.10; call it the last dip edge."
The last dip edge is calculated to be 5924.71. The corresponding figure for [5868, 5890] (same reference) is 5889.34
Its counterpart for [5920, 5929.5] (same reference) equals 5924.71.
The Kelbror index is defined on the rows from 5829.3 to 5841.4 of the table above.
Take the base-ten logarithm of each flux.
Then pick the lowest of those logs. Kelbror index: 0.85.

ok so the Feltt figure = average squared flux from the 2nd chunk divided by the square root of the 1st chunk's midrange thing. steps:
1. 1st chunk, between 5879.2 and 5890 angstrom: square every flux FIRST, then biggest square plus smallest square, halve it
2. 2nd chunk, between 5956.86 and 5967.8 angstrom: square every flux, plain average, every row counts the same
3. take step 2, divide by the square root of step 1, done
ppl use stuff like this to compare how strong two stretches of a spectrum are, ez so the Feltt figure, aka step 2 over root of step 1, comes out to 9.0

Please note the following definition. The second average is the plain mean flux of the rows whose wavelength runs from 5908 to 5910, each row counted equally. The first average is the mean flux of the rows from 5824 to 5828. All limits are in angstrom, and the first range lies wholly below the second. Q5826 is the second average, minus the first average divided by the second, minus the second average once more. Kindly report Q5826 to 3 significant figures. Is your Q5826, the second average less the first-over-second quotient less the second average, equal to -1.05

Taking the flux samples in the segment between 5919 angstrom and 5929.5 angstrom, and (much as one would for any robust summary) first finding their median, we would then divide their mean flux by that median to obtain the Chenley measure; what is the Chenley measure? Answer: 0.99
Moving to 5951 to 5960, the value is 1.00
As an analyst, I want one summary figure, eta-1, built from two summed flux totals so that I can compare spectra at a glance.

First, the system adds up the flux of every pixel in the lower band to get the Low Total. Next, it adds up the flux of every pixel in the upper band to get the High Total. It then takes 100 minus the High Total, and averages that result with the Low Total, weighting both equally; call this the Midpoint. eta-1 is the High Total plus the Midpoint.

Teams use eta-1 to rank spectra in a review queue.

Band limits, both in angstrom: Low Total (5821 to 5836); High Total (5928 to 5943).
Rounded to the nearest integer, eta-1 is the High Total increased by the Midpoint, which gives 136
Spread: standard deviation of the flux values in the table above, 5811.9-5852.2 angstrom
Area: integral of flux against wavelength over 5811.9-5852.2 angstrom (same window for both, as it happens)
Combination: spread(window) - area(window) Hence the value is -314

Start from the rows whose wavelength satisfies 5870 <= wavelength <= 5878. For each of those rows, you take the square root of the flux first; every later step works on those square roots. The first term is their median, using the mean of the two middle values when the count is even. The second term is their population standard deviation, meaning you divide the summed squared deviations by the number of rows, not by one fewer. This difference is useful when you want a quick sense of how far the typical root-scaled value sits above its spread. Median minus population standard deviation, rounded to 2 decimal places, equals 2.78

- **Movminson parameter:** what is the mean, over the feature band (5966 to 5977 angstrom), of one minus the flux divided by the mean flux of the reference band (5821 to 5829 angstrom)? 0.00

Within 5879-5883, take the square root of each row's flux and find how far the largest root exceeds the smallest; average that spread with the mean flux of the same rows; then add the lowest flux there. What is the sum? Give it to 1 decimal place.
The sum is 10.9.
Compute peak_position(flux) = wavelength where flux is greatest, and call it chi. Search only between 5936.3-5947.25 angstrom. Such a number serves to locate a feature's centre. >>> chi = 5946.57 angstrom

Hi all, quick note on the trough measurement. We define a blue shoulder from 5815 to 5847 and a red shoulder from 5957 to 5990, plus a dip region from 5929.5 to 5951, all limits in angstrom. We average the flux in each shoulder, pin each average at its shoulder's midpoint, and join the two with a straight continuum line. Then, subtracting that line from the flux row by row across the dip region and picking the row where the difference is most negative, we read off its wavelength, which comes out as 5934.26 angstrom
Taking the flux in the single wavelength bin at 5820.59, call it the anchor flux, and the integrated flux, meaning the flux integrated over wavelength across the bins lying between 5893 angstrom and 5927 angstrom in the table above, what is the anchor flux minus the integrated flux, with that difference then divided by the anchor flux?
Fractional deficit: -27.9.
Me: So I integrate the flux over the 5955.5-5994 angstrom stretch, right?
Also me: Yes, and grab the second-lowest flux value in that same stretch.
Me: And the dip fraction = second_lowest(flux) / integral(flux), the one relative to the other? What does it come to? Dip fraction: 0.0252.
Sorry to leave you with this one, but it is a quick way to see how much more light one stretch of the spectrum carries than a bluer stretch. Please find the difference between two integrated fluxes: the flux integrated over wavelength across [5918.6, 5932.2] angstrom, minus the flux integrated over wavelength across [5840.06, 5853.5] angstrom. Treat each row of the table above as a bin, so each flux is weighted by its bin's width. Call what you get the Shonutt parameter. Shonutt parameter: -3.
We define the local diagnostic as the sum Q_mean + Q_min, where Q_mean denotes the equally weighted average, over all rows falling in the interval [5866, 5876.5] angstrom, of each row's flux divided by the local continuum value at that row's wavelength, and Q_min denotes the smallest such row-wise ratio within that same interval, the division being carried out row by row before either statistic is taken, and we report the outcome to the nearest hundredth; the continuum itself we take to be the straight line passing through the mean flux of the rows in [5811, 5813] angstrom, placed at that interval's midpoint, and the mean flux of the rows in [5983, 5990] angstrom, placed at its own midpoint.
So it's 1.92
